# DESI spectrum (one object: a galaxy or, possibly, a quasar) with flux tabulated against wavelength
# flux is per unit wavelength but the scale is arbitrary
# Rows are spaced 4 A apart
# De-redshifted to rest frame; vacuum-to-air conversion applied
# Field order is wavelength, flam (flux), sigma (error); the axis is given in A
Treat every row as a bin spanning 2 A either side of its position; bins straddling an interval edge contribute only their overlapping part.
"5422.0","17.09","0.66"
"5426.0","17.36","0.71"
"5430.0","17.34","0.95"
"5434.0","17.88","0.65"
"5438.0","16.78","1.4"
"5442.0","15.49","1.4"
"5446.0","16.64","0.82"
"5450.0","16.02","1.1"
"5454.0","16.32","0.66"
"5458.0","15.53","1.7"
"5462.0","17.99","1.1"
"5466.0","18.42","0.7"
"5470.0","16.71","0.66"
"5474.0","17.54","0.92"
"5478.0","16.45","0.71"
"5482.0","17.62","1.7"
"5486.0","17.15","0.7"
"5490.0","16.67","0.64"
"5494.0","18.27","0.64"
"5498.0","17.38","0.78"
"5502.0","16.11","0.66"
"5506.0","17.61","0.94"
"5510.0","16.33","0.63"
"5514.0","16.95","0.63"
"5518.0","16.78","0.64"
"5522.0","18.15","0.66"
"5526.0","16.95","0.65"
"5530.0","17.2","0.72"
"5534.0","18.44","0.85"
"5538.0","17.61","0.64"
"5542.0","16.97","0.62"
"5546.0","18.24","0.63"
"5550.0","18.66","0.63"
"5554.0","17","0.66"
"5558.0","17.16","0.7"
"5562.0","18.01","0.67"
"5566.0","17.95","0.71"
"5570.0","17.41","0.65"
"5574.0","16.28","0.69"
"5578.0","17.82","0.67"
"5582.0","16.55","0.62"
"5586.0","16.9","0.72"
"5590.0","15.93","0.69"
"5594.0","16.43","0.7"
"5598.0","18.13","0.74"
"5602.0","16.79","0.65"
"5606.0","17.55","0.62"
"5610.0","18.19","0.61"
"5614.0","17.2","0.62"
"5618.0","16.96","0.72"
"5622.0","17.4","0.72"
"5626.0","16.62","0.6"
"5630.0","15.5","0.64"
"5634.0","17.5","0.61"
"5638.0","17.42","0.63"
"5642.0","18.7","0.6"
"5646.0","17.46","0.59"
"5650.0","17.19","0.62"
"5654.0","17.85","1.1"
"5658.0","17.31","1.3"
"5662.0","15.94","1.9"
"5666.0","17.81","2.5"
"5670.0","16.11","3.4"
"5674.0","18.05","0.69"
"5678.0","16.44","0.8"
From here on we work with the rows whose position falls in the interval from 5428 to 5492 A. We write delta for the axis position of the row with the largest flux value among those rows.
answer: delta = 5466.0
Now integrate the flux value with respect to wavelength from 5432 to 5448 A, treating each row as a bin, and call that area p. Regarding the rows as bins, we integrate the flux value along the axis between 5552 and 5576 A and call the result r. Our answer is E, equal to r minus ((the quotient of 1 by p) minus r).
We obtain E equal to 830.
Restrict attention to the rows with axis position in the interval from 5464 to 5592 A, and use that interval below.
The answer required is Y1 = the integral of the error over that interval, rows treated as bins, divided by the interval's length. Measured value 0.72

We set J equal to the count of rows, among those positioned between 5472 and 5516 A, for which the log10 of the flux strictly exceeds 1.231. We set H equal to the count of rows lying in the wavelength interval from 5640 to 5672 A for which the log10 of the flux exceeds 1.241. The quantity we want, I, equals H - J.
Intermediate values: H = 4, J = 6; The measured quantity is -2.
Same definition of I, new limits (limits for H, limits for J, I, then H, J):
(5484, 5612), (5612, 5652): 6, 13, 7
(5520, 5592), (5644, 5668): 3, 8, 5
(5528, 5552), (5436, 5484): 0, 4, 4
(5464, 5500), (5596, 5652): -6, 4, 10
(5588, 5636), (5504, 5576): -7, 4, 11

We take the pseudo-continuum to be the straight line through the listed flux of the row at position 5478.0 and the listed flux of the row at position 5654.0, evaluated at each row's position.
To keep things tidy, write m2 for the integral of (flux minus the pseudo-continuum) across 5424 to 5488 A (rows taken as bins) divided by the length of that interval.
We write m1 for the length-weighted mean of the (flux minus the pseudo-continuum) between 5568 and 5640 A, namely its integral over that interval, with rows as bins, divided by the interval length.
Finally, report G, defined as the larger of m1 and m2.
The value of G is 0.68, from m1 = -0.4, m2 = 0.68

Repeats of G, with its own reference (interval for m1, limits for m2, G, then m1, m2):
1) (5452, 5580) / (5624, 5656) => 0.55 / 0.6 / -0.46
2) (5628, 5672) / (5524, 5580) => 0.51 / -0.7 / 0.51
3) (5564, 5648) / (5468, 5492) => 0.56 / -0.3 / 0.56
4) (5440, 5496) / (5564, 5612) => 0.55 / 0.5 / -0.16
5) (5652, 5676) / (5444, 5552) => 0.60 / -0.8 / 0.60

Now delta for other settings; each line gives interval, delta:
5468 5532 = 5494.0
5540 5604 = 5550.0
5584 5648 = 5642.0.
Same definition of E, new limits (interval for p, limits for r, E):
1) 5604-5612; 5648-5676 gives 962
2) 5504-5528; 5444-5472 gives 941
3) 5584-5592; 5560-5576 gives 557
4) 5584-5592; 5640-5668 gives 978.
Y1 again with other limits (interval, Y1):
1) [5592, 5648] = 0.65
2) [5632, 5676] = 1.27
